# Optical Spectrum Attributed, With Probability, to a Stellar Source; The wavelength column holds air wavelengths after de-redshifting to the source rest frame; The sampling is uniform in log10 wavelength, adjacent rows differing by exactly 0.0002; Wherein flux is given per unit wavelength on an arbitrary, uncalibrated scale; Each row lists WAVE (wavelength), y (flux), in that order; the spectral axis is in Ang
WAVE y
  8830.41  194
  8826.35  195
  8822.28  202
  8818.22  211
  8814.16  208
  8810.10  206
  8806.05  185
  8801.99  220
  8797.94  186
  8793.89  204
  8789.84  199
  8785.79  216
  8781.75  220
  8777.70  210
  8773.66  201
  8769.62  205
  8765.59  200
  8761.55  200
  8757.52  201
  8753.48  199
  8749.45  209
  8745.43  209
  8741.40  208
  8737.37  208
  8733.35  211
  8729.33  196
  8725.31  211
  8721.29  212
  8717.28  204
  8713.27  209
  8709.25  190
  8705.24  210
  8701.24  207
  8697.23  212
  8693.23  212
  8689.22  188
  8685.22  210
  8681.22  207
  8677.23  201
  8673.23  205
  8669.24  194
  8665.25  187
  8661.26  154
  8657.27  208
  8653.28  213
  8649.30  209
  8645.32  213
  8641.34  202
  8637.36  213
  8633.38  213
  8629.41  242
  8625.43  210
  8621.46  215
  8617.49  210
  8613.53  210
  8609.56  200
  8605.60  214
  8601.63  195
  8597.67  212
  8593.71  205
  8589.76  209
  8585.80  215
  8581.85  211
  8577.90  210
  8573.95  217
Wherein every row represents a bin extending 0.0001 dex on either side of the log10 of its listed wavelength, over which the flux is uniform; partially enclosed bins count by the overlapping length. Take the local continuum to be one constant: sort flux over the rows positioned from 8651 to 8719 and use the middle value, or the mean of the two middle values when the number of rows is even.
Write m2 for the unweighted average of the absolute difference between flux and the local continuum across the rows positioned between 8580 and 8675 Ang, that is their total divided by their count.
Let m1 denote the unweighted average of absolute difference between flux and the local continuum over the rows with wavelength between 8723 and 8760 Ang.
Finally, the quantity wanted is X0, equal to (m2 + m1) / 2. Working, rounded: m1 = 4.3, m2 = 9.1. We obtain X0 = 6.7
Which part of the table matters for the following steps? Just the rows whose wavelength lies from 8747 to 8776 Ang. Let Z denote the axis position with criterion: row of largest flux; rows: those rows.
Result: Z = 8749.45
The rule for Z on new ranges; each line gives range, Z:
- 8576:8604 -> 8585.80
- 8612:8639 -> 8629.41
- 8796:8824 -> 8801.99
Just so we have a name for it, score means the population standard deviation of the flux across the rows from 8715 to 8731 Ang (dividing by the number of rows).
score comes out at 6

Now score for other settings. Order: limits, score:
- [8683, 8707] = 8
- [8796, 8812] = 15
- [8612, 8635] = 11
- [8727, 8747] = 5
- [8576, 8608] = 6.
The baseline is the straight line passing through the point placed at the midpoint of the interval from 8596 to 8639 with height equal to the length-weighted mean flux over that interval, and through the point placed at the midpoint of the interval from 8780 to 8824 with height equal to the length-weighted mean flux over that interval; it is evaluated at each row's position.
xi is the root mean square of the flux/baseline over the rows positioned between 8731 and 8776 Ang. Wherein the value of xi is 0.989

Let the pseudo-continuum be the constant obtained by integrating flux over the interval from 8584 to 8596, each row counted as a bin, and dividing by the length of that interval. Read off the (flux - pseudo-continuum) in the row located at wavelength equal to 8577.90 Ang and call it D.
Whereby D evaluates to 0.4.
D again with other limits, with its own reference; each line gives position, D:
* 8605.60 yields 4.4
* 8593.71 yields -4.6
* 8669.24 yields -15.6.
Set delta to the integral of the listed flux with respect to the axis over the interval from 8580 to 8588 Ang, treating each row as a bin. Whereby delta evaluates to 1703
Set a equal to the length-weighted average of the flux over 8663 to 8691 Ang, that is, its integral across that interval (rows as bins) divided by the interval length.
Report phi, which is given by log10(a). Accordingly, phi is 2.30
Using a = 199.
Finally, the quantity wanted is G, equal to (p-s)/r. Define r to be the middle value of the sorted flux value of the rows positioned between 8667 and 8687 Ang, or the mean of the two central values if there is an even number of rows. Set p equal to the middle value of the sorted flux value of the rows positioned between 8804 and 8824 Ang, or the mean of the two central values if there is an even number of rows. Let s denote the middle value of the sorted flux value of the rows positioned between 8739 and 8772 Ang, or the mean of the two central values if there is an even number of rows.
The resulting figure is 0.015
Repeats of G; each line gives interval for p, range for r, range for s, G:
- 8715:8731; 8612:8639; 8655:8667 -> 0.096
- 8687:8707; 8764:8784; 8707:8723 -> 0.017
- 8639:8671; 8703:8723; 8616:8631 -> -0.036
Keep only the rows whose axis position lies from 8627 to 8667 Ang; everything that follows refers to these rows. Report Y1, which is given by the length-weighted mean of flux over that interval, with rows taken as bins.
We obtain 206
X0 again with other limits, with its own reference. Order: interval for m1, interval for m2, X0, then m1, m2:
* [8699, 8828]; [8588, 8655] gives 6.7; 6.4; 6.9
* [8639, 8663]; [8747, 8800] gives 9.7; 12.2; 7.3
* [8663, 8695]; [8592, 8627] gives 7.0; 8.5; 5.6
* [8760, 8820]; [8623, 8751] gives 7.9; 8.0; 7.8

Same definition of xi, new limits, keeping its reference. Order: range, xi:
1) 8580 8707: 0.980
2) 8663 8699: 0.963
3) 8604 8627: 0.989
